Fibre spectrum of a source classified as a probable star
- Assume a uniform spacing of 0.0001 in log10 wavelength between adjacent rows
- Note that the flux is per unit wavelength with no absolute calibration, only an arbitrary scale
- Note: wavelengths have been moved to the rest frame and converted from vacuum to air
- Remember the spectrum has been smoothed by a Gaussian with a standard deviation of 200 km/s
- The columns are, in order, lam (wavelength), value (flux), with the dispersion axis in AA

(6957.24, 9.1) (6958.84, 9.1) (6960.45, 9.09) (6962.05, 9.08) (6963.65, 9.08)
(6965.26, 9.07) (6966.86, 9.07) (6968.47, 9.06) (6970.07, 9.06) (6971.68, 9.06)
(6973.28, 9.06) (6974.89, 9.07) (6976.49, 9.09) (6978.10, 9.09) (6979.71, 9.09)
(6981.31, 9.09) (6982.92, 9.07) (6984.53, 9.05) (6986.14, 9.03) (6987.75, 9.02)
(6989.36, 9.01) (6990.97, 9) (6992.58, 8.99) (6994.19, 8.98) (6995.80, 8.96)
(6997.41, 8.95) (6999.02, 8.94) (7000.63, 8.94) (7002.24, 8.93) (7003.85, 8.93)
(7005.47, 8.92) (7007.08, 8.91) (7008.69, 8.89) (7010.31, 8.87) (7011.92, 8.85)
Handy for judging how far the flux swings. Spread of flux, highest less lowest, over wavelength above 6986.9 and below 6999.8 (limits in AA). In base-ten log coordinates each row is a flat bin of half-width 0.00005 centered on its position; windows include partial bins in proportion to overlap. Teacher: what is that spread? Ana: 0.080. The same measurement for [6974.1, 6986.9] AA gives 0.060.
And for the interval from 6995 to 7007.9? 0.050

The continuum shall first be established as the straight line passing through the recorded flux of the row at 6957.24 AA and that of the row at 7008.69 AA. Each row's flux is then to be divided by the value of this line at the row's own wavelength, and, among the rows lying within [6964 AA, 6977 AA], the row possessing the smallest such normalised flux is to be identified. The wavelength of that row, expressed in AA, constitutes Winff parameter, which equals 6965.26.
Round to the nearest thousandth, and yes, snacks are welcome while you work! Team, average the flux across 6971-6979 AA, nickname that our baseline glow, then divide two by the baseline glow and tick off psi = 0.220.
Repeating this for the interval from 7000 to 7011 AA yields 0.224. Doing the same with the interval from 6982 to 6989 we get 0.221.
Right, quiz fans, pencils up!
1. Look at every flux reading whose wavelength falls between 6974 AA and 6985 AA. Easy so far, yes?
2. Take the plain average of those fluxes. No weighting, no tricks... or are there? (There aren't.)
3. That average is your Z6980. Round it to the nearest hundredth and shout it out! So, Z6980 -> 9.08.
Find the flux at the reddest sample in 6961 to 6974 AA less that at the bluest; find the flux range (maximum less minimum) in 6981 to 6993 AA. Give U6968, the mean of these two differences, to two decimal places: 0.04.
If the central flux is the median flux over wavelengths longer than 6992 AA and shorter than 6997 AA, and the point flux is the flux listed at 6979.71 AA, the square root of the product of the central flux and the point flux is 9.03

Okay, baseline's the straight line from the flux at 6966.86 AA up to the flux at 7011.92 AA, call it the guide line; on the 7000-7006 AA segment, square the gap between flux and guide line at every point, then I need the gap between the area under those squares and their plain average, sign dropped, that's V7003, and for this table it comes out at 0.007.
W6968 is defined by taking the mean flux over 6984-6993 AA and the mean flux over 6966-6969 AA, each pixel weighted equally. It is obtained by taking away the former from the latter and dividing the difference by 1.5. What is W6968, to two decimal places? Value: 0.03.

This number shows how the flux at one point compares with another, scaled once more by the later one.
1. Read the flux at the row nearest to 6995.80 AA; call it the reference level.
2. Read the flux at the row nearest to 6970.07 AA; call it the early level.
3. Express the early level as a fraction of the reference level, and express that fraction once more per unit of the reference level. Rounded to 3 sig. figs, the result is 0.113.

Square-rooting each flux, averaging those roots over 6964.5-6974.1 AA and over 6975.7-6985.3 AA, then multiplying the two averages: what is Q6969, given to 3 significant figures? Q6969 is 9.07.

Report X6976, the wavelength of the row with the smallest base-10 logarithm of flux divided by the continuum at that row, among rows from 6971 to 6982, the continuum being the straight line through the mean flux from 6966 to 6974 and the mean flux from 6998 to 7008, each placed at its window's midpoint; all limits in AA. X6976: 6971.68 AA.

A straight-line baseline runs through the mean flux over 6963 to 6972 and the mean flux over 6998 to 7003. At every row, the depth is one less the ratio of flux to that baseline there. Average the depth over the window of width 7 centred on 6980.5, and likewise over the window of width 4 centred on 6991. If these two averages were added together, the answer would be -0.010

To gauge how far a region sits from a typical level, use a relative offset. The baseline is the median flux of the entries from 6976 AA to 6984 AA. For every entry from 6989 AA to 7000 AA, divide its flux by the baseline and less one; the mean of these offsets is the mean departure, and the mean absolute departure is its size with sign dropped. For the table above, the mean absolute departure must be 0.013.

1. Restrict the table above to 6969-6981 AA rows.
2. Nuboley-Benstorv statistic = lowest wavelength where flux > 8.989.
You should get 6970.07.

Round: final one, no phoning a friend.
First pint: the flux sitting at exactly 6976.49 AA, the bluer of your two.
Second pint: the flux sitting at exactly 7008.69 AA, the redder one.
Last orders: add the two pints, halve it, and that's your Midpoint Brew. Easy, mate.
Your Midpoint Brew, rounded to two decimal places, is 8.99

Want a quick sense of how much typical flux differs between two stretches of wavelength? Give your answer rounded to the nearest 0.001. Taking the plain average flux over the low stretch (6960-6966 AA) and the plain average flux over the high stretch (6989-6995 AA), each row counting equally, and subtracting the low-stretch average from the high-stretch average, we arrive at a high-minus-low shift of -0.085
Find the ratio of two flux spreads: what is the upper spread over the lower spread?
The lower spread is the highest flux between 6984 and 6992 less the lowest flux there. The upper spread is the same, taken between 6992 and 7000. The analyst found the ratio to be 1.0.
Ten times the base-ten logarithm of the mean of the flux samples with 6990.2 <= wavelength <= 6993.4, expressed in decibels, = 9.54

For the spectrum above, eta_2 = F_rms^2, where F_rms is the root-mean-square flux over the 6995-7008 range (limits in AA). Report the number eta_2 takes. 79.8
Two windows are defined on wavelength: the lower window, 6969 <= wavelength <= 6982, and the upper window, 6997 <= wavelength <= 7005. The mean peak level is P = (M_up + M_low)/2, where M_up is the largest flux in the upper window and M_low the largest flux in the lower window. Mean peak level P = 9.02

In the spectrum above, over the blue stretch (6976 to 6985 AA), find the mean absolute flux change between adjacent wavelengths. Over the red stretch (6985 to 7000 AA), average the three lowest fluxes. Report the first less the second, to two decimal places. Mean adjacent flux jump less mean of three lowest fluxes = -8.94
